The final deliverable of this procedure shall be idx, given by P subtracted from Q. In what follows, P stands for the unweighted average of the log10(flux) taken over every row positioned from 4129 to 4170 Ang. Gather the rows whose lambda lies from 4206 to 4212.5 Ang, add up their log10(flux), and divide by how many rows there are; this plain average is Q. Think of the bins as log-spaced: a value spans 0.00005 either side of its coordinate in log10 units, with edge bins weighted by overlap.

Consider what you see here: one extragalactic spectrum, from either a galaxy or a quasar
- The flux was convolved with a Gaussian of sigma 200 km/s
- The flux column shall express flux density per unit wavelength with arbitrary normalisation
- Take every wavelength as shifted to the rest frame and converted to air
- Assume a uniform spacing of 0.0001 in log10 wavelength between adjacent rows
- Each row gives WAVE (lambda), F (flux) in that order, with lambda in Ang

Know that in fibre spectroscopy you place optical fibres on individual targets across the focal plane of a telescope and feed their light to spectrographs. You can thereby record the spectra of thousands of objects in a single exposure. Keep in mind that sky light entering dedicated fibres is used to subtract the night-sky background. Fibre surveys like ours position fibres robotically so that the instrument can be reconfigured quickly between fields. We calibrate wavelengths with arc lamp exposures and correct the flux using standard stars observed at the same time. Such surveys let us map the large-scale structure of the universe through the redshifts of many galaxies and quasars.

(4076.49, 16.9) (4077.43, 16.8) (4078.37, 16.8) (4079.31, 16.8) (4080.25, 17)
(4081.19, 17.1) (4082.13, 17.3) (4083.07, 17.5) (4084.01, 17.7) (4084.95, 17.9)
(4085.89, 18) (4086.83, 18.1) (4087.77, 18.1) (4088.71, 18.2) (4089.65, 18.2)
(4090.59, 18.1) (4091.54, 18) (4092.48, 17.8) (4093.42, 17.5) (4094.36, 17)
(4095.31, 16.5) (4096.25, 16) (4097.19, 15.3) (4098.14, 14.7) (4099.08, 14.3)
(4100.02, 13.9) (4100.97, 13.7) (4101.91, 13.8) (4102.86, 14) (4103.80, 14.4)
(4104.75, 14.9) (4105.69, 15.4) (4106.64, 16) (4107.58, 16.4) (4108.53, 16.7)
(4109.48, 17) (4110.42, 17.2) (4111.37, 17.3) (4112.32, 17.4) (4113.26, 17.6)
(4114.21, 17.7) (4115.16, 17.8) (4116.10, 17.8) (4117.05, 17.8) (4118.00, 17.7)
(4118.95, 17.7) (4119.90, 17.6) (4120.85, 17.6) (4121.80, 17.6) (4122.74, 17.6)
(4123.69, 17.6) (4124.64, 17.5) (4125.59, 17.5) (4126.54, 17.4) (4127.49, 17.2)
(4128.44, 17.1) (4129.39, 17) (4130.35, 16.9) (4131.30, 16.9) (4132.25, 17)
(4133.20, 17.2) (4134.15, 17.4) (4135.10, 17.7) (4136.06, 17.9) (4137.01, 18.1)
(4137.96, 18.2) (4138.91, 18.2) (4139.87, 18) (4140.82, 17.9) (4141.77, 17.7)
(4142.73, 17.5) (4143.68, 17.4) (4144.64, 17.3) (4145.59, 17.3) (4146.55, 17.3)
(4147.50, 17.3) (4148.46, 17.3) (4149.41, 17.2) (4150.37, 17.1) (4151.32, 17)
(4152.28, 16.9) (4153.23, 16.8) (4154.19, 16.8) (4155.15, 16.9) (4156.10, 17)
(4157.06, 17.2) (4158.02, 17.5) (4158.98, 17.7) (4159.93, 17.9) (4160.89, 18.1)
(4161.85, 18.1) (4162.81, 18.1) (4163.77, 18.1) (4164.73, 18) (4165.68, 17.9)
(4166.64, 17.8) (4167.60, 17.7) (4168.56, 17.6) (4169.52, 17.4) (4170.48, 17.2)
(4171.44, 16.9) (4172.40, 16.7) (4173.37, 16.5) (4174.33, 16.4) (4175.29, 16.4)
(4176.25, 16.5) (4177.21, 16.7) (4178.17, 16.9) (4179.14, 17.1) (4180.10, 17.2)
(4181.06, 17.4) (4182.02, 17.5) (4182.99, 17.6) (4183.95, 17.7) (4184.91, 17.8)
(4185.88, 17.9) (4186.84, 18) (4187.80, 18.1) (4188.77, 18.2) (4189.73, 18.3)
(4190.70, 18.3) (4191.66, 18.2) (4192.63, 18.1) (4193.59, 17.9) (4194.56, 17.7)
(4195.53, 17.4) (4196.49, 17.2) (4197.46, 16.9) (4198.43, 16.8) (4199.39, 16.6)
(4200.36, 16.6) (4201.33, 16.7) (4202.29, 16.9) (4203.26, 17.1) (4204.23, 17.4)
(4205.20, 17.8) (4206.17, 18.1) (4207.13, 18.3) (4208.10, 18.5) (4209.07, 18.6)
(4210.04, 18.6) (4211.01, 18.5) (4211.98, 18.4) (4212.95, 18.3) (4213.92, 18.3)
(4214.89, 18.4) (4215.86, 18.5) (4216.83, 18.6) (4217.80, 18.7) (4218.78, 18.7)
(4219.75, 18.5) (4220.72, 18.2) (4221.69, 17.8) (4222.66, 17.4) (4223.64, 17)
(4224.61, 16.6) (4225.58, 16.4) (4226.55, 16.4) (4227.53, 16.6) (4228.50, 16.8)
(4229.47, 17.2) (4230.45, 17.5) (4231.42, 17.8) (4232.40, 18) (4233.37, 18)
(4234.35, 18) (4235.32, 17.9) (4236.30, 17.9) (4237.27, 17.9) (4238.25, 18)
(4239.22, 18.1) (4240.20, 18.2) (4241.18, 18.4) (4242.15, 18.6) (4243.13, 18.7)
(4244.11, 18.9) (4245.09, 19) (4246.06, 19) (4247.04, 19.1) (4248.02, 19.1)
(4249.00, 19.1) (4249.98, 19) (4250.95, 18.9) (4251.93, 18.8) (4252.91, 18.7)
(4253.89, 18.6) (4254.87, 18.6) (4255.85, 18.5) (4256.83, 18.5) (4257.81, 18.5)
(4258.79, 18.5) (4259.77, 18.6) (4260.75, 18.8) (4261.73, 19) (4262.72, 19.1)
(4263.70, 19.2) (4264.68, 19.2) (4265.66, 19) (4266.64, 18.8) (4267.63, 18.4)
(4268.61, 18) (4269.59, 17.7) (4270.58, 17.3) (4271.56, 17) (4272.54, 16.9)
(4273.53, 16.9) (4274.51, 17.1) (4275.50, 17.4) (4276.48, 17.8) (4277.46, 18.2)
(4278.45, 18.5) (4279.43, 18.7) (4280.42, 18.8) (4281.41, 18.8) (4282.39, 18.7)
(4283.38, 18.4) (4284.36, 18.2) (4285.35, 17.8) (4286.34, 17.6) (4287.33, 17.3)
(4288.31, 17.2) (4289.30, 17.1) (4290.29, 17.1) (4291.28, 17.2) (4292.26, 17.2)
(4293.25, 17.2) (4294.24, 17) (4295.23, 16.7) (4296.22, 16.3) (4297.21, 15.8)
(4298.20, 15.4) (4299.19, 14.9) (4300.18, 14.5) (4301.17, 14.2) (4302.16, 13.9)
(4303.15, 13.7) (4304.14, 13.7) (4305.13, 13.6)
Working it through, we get 0.023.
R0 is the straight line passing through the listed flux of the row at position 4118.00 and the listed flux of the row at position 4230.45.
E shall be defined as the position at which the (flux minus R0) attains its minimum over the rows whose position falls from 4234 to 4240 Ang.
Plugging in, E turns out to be 4235.32 Ang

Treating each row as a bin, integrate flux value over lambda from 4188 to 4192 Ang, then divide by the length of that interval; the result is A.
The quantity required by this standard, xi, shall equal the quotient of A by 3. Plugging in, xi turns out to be 6.08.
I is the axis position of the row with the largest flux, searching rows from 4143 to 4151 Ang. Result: 4143.68 Ang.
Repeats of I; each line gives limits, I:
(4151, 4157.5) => 4157.06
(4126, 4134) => 4126.54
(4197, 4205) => 4204.23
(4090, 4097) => 4090.59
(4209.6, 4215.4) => 4210.04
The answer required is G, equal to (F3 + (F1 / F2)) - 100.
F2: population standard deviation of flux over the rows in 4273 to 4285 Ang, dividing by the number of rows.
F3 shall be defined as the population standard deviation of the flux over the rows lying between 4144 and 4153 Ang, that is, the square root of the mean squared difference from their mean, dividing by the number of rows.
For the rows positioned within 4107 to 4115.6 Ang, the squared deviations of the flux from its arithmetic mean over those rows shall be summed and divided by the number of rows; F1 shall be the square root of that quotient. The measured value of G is -99.2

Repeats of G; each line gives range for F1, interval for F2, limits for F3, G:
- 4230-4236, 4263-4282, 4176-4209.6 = -99.2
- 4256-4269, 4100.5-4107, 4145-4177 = -99.0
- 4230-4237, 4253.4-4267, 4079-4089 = -98.9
